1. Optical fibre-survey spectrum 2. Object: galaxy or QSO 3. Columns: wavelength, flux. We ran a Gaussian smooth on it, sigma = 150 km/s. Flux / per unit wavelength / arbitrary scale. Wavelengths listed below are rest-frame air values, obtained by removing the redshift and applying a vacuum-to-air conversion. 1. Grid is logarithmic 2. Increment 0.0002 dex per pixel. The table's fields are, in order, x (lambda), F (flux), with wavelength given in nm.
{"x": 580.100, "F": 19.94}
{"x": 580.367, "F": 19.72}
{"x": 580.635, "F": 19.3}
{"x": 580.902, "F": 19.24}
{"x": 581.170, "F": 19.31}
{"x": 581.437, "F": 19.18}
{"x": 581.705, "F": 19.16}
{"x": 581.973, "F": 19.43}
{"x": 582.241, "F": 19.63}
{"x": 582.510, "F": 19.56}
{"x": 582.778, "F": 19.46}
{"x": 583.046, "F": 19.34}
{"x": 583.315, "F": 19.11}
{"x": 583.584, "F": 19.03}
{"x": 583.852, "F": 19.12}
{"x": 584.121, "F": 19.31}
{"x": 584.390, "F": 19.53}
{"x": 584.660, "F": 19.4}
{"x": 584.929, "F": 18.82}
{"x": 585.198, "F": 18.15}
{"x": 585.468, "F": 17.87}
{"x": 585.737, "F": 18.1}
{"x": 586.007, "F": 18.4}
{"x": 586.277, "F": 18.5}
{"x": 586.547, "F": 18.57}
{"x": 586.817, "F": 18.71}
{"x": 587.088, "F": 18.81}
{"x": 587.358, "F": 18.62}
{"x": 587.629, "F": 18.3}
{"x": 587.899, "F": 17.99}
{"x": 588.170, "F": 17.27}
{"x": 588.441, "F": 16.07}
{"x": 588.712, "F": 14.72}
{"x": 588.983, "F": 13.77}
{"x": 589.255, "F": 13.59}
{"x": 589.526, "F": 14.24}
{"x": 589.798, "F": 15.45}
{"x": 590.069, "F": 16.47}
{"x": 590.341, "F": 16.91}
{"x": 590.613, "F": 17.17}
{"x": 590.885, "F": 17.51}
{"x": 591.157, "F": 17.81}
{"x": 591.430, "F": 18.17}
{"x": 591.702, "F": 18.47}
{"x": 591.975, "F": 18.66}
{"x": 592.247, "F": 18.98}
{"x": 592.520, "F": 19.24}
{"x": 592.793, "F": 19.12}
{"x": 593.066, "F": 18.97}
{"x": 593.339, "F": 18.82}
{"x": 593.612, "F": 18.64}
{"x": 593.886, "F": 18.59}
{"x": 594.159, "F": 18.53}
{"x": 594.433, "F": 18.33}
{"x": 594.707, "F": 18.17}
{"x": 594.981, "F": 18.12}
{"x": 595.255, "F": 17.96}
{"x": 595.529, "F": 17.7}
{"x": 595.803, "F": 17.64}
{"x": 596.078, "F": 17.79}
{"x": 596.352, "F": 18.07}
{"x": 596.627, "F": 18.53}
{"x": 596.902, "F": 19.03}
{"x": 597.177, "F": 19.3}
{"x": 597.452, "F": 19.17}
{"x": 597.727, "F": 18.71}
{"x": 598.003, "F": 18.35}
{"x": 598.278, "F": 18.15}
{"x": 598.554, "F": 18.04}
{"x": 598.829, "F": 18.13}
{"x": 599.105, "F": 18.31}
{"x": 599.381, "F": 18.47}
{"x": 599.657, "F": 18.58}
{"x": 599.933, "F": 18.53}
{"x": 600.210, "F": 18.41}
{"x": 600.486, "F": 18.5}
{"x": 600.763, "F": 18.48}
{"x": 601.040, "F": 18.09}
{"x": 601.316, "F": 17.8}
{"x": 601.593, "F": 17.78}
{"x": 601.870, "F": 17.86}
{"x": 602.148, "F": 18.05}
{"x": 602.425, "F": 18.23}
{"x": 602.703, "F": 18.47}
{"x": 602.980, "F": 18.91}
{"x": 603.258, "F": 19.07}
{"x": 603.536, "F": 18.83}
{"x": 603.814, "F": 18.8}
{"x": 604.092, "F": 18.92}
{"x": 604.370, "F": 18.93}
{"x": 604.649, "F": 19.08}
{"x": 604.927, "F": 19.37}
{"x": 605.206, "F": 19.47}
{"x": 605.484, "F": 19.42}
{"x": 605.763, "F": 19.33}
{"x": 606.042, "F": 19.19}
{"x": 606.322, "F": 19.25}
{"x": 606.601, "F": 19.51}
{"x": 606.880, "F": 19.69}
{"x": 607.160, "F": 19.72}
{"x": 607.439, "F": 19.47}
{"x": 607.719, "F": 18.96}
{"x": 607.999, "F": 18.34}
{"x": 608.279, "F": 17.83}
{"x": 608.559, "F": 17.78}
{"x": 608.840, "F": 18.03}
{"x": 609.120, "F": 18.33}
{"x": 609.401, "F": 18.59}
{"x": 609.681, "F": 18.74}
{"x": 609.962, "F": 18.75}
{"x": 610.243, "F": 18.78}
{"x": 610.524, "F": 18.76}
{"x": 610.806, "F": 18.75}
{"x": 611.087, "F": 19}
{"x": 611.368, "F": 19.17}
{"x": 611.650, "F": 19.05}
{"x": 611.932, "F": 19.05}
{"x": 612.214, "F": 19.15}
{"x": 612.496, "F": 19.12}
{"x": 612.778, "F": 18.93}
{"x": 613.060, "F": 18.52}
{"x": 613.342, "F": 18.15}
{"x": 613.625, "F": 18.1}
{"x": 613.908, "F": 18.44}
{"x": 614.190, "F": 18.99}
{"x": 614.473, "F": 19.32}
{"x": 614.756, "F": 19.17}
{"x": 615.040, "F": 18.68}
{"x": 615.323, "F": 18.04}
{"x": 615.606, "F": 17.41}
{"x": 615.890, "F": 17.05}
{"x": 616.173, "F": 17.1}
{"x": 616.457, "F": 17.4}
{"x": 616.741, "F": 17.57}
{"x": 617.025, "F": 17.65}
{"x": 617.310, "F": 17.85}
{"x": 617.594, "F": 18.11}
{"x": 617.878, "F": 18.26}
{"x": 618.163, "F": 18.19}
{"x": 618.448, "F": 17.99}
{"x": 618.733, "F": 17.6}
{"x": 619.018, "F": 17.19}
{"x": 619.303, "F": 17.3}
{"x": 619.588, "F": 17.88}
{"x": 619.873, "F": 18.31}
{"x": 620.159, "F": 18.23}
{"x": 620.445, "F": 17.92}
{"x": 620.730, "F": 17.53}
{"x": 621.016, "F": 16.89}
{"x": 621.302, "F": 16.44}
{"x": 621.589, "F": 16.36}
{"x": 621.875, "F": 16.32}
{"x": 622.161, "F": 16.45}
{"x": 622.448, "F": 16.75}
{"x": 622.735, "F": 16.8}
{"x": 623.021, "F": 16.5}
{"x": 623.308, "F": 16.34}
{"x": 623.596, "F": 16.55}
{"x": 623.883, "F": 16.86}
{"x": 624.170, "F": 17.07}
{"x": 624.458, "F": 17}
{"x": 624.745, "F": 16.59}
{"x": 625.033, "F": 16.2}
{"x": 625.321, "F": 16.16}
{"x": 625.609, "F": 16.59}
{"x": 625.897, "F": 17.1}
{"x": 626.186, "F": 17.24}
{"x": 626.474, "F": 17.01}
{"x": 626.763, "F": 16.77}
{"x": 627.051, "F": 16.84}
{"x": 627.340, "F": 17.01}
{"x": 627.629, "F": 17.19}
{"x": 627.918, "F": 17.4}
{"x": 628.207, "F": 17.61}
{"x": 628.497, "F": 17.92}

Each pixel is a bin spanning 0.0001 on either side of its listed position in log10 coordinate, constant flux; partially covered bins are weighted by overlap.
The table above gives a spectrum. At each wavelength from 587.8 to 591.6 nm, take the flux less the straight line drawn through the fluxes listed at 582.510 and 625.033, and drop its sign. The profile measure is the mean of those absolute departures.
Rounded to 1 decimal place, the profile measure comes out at 2.8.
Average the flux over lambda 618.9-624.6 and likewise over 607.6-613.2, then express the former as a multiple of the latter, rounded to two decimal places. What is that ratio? 0.91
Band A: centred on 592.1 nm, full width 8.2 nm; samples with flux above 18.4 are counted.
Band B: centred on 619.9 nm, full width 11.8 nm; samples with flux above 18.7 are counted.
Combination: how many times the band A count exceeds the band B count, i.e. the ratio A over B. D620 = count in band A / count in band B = 3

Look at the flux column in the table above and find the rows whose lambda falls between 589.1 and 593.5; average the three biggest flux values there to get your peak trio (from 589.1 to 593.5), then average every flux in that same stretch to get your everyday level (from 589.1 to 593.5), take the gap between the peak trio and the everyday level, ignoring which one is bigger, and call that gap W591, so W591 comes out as 1.6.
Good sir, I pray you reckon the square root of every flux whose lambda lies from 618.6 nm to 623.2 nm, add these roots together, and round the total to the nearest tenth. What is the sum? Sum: 66.3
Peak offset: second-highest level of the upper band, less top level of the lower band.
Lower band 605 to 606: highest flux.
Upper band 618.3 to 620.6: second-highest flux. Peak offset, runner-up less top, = -1.2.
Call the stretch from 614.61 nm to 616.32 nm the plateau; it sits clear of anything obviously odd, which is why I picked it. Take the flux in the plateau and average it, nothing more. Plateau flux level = 17.9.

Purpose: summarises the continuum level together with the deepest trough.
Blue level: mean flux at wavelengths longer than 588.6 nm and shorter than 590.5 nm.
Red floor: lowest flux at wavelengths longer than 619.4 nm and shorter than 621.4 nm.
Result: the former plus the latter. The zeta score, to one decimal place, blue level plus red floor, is 31.5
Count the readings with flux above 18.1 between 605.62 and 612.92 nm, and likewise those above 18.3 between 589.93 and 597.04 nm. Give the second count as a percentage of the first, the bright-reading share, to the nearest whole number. 57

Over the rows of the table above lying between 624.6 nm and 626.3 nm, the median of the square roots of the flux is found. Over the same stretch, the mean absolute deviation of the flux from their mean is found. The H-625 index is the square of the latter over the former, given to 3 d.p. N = 0.030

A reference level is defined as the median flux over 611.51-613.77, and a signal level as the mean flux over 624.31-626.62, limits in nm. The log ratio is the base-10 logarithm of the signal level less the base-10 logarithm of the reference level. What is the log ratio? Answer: -0.055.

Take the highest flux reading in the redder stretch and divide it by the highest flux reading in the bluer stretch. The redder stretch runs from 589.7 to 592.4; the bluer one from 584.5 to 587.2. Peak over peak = 0.98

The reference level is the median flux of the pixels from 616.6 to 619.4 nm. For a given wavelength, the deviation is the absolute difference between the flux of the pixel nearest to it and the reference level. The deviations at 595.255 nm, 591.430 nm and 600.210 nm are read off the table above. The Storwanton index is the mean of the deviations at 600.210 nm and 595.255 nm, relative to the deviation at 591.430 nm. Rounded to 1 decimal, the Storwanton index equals 1.0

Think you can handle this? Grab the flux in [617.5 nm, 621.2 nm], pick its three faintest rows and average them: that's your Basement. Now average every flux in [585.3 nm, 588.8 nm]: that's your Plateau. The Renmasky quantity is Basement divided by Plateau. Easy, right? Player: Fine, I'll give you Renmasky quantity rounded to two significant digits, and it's 0.96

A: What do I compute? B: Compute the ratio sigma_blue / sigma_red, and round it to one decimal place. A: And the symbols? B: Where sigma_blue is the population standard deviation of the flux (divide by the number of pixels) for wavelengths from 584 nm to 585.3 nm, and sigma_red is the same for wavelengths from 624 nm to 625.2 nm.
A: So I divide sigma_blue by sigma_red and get 1.5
